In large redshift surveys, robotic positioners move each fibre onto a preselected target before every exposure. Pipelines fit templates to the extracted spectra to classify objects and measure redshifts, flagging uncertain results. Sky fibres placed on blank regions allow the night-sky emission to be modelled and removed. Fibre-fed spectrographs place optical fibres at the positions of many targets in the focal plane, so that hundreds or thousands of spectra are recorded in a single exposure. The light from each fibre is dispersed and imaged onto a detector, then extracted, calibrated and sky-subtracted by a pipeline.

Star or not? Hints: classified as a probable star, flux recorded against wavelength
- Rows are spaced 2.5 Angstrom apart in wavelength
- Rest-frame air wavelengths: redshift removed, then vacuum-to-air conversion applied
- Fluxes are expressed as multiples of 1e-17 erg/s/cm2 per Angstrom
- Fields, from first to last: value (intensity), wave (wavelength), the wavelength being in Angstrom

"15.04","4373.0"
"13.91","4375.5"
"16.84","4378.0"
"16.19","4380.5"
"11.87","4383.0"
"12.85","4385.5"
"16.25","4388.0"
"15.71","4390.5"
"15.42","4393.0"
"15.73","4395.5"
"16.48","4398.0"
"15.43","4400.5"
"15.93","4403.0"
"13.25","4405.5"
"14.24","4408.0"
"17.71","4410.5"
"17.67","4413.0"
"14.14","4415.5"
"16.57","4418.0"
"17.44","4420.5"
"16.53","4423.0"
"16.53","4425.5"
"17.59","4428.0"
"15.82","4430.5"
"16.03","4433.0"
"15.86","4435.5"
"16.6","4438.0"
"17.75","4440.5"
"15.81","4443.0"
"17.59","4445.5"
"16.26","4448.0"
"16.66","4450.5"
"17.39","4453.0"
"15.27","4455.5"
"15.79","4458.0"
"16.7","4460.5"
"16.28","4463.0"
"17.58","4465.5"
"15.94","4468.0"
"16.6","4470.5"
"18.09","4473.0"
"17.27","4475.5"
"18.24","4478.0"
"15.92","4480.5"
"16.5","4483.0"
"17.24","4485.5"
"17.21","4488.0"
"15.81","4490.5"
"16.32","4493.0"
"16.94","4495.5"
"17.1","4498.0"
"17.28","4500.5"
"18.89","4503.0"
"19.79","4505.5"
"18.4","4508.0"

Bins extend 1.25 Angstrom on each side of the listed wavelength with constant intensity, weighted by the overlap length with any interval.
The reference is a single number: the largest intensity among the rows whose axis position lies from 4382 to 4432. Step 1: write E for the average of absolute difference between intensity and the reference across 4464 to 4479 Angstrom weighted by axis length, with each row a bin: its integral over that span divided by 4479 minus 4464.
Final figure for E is 0.74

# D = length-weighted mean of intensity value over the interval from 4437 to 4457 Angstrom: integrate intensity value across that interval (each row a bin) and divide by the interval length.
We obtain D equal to 16.66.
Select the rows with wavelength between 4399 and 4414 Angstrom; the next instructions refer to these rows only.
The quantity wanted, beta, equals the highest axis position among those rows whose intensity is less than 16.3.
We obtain 4408.0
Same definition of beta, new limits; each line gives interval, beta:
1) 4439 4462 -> 4458.0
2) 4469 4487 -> 4480.5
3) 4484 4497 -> 4490.5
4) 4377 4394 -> 4393.0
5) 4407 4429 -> 4415.5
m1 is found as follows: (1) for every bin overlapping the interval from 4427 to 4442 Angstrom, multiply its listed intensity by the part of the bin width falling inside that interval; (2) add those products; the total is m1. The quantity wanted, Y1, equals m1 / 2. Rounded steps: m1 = 249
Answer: 124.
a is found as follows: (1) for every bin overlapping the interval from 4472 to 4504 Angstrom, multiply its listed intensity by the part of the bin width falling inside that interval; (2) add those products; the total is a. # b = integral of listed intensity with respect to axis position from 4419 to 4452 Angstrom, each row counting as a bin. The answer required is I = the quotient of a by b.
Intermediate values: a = 548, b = 550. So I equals 1.00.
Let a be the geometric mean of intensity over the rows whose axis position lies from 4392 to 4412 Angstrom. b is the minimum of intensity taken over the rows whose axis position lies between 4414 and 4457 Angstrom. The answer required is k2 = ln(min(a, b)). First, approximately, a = 15.5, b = 14.14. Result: 2.65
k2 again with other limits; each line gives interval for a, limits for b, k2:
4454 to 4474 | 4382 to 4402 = 2.47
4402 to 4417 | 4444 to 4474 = 2.73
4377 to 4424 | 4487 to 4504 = 2.74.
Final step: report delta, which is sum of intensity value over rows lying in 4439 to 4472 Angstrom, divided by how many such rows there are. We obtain 16.6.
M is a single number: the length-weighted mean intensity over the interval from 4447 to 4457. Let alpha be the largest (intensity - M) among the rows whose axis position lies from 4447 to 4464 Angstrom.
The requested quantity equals 1.01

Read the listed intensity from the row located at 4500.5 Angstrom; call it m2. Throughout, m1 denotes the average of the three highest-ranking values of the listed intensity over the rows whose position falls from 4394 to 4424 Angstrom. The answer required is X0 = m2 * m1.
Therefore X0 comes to 304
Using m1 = 17.6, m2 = 17.28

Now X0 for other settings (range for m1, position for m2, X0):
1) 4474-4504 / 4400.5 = 280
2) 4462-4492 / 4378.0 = 303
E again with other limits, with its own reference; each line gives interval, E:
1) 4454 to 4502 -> 1.06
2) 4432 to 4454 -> 1.06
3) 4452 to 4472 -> 1.27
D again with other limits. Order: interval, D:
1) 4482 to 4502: 16.83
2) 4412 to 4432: 16.52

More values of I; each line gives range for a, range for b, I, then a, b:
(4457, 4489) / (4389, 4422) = 1.03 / 540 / 522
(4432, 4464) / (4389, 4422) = 1.01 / 527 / 522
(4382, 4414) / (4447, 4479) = 0.91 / 489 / 537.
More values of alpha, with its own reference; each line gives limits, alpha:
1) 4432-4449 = 1.37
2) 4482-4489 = 0.86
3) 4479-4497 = 0.86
